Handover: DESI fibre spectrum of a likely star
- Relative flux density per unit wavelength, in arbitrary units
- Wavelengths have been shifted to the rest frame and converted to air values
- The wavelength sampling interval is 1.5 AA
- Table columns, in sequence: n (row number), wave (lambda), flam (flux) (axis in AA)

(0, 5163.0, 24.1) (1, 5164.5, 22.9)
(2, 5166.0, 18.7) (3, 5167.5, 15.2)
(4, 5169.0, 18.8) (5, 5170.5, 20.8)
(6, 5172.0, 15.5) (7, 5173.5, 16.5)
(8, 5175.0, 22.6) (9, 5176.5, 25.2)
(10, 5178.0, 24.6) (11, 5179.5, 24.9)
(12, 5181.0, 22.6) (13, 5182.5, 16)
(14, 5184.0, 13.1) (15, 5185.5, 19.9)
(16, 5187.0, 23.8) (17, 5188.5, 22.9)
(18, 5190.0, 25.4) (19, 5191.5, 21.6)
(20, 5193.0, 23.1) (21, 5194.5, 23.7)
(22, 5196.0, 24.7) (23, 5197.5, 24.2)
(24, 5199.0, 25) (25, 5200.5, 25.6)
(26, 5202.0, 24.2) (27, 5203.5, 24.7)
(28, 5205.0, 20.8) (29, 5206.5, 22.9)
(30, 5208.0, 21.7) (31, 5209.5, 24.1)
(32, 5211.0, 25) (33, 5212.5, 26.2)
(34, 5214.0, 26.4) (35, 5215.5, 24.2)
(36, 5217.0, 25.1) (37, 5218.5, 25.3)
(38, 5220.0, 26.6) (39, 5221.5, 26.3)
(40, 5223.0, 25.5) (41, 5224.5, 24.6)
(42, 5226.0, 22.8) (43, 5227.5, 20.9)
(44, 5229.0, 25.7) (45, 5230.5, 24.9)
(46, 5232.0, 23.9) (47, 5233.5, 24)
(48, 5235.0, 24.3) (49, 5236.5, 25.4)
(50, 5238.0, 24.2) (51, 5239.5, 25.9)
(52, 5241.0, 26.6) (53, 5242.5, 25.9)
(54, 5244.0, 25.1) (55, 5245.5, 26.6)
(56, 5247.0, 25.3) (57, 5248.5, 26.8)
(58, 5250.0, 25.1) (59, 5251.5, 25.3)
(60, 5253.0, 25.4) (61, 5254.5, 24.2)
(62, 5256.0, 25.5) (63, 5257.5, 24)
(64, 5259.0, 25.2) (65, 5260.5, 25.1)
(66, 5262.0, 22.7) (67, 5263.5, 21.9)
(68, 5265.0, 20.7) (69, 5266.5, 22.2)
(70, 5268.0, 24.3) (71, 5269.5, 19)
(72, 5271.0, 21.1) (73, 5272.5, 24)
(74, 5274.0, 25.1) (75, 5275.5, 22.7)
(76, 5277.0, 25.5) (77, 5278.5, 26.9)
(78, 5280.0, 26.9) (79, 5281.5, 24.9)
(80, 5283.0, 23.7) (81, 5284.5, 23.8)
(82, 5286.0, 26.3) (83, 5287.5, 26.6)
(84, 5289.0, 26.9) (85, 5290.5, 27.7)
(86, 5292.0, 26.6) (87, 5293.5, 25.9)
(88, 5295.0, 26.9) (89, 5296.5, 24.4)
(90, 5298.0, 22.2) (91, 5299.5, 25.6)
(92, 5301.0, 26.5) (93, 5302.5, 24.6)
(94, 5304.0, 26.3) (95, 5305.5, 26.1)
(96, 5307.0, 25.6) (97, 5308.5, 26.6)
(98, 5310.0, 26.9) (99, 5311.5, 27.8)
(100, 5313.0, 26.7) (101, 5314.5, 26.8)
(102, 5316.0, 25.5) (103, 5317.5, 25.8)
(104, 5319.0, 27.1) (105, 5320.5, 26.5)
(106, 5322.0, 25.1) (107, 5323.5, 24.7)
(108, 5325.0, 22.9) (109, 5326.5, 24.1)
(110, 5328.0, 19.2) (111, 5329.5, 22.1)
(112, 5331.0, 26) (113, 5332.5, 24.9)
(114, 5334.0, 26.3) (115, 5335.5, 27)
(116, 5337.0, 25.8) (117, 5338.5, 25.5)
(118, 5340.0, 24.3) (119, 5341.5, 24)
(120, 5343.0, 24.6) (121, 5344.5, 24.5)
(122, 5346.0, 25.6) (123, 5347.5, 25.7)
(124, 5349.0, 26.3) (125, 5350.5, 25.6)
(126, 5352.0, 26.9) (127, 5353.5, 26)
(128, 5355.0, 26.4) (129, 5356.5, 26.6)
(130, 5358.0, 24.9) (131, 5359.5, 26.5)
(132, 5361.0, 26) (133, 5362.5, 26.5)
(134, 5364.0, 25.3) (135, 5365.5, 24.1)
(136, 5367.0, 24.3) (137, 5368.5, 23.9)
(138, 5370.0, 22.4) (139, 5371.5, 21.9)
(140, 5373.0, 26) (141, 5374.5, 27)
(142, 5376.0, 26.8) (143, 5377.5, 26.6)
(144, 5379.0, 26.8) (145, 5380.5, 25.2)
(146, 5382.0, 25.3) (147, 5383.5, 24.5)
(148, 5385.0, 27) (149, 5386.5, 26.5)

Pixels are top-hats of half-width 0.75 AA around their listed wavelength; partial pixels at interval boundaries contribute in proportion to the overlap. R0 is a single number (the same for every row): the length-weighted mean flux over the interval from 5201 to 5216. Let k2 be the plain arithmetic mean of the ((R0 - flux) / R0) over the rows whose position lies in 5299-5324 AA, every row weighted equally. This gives -0.09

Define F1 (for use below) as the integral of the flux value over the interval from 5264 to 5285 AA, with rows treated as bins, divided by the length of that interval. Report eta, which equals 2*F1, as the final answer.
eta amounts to 47.2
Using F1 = 23.6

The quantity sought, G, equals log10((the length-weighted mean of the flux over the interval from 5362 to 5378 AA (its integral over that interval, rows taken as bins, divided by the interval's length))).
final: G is 1.40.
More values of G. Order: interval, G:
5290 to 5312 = 1.41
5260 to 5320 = 1.40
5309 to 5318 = 1.42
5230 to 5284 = 1.39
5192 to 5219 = 1.38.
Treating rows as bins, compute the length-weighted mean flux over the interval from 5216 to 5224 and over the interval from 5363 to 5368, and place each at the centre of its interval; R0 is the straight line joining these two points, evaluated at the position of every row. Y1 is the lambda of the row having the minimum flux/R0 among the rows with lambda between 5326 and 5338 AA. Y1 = 5328.0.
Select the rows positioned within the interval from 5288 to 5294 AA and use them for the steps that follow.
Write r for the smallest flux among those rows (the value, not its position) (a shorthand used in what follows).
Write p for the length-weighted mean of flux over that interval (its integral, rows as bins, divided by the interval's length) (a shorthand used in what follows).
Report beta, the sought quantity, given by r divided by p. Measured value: 0.966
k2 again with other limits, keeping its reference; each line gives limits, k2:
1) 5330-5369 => -0.06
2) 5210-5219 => -0.06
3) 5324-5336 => 0.00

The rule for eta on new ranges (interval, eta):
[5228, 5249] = 50.5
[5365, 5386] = 50.3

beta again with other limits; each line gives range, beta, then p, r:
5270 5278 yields 0.893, 23.6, 21.1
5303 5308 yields 0.986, 26.0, 25.6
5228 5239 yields 0.973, 24.6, 23.9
